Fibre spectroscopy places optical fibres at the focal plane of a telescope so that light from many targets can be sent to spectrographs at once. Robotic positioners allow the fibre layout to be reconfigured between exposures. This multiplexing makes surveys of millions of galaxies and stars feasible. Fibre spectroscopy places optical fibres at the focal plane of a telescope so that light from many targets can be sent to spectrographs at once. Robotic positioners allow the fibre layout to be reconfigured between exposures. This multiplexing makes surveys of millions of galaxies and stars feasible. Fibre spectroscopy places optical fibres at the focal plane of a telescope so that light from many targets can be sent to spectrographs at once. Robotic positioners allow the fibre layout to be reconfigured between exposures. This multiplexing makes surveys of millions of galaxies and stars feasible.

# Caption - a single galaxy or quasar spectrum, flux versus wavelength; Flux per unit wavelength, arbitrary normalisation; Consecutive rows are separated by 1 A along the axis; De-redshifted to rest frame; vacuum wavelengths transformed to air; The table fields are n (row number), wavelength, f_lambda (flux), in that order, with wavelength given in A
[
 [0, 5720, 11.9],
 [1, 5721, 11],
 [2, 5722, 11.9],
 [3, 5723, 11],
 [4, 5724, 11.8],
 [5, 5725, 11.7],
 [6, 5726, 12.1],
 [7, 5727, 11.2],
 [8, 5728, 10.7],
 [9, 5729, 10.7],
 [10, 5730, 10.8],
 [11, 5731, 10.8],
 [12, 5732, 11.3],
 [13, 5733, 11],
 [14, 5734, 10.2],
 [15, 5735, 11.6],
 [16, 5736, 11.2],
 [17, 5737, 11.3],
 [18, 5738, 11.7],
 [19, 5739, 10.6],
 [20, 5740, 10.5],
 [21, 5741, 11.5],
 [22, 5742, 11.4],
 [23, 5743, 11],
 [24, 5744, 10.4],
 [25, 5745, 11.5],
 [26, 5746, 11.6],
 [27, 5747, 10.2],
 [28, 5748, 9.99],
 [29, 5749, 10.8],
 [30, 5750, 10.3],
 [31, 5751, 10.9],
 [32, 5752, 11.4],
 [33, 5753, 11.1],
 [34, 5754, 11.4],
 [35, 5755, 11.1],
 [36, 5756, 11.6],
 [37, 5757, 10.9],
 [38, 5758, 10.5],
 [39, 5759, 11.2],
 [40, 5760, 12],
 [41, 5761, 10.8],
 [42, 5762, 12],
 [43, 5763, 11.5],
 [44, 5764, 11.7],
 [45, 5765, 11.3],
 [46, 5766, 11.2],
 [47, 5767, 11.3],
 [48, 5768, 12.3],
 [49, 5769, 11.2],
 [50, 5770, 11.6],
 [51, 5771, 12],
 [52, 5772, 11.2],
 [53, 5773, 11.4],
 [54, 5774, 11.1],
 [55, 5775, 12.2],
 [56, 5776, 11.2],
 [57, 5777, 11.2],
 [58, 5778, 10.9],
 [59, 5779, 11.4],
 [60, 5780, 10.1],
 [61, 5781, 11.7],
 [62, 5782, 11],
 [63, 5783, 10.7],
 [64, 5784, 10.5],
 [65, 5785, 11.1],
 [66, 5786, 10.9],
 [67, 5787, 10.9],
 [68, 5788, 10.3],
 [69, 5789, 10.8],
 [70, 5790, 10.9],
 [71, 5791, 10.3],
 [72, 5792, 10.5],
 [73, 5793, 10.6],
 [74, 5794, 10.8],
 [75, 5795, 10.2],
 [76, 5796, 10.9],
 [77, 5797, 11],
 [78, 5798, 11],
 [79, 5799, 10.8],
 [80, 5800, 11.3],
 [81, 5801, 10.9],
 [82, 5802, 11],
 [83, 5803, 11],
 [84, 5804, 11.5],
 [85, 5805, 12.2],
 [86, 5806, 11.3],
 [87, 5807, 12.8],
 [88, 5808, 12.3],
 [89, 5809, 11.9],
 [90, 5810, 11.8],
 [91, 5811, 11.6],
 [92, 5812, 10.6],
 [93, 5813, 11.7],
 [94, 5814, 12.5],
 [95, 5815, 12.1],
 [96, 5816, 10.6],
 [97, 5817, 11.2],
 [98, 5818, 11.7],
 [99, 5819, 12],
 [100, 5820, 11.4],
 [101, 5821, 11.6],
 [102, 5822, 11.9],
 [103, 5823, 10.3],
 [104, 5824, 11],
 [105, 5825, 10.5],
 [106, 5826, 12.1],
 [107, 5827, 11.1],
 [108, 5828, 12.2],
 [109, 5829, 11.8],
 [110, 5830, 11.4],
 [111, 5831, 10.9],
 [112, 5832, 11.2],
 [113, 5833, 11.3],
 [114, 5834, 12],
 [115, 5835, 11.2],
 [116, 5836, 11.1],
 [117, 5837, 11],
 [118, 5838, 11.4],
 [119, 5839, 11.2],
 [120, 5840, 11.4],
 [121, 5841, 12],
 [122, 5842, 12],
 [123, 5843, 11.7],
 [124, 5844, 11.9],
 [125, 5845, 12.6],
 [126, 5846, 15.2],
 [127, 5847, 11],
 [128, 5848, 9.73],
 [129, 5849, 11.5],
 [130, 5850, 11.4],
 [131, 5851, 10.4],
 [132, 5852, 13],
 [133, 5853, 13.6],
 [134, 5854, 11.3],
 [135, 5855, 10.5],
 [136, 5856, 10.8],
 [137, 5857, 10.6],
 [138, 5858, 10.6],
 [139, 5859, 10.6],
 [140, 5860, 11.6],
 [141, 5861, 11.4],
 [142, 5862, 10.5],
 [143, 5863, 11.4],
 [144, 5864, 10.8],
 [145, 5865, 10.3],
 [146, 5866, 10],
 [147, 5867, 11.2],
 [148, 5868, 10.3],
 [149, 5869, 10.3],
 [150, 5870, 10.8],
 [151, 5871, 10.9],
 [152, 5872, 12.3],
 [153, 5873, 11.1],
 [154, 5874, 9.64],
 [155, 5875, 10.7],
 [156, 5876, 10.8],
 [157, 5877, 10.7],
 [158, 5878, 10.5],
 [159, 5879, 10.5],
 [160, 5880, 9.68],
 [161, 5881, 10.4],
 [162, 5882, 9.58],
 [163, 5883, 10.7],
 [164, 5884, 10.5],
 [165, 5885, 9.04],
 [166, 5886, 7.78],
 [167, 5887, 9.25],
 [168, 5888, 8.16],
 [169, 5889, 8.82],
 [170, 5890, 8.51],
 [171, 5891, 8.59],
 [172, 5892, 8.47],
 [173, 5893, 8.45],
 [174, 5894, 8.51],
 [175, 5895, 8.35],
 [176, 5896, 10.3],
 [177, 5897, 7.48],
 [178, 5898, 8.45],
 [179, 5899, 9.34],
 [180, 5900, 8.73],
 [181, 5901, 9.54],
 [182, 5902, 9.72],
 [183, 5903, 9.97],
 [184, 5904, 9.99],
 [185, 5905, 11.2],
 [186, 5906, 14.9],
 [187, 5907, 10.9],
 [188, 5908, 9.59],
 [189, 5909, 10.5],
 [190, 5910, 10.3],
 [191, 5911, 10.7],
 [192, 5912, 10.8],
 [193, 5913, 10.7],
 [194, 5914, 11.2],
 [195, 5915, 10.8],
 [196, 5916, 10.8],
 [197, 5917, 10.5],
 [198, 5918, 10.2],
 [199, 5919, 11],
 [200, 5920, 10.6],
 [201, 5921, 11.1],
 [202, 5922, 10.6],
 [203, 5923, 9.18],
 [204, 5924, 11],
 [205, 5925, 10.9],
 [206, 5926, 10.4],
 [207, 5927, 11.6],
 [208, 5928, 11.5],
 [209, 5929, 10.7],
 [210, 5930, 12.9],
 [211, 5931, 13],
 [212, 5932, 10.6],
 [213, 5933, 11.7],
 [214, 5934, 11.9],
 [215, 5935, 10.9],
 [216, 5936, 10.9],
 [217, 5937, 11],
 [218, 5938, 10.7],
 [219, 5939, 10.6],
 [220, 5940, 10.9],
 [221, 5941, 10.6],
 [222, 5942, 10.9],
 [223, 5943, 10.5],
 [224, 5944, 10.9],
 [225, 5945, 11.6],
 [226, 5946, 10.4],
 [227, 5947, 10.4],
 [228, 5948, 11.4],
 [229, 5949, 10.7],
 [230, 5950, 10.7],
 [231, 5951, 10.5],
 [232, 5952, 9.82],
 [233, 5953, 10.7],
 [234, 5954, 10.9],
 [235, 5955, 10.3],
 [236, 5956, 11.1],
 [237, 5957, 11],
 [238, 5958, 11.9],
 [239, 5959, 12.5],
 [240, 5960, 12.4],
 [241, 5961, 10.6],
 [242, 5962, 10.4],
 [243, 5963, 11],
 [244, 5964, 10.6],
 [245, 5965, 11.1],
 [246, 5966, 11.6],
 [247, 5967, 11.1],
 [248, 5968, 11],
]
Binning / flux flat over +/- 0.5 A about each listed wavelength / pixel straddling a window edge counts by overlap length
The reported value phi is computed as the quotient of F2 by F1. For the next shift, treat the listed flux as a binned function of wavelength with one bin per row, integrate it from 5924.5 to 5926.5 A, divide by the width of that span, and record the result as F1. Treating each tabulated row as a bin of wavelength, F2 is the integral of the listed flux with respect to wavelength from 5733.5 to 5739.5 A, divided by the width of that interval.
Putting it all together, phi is 1.04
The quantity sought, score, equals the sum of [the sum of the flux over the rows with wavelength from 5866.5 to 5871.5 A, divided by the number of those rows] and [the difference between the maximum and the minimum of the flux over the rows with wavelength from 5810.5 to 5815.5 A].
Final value 12.6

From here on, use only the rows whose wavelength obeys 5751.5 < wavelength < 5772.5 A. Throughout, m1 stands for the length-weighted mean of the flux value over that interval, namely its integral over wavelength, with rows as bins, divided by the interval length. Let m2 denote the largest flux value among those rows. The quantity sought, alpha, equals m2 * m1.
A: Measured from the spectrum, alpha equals 140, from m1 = 11.4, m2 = 12.3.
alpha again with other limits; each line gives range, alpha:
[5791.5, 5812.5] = 144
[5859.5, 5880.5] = 132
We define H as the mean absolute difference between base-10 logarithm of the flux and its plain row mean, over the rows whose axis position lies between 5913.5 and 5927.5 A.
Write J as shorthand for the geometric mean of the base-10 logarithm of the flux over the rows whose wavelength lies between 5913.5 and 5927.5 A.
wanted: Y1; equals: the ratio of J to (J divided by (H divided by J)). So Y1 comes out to 0.0158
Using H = 0.0163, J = 1.029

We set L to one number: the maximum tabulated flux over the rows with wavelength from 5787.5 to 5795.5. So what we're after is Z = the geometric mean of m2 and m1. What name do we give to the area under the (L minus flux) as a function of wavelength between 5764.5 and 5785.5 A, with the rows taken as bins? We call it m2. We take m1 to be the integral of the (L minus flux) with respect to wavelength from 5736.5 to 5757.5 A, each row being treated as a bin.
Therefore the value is 4.2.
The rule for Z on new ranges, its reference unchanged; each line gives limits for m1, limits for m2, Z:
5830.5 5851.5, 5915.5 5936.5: 6.4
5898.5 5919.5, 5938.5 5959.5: 2.1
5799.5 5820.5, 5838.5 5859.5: 14.3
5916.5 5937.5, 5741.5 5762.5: 3.2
